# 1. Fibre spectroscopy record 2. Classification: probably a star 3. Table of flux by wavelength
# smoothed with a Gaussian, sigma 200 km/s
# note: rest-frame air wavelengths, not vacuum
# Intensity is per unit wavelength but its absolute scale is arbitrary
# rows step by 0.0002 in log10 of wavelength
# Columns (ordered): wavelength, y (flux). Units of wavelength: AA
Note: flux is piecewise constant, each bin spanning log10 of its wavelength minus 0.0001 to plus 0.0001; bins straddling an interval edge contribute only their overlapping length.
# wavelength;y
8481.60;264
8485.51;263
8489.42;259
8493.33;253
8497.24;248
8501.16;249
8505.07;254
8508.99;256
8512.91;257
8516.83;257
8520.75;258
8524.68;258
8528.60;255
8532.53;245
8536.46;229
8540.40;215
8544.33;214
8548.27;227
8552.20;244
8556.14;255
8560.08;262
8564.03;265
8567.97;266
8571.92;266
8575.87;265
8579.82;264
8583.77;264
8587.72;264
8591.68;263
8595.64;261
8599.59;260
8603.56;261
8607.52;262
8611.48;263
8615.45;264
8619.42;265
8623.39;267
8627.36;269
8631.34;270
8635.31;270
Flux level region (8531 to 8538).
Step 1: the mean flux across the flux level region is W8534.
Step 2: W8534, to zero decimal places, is 237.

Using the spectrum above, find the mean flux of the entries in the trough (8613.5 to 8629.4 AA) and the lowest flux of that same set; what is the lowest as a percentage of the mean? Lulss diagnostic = 99.2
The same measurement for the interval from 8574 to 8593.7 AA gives 99.6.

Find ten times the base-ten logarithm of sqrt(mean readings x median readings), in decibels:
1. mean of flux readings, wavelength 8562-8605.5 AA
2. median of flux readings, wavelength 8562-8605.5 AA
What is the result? 24.2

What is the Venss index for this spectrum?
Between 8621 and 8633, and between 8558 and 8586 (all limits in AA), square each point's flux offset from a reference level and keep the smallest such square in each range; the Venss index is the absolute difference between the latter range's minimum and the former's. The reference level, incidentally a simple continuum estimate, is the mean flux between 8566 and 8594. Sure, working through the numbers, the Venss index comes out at 6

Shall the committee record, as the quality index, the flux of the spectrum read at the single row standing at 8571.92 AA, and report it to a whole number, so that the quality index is 266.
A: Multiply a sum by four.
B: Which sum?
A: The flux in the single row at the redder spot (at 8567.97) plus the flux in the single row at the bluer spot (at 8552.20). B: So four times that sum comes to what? 2040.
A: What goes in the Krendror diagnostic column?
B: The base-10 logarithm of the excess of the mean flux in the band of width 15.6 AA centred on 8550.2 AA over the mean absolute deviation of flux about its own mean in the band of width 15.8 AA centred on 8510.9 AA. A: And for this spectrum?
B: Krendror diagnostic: 2.37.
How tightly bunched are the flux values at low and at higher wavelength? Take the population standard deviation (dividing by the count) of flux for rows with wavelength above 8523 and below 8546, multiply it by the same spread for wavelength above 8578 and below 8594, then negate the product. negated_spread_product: -7.7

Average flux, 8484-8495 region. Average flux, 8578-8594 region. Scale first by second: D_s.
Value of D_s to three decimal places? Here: 0.979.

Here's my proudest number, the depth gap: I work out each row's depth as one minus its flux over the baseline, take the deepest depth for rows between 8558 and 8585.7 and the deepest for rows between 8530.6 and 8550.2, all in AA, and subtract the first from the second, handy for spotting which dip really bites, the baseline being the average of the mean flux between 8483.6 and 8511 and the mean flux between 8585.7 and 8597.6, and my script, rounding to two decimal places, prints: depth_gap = 0.19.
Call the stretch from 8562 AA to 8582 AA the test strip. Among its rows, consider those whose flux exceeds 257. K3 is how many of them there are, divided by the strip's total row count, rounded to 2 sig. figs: 1.0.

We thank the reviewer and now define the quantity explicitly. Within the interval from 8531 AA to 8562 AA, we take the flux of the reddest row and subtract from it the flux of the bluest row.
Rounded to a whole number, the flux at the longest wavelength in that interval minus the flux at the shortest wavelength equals 17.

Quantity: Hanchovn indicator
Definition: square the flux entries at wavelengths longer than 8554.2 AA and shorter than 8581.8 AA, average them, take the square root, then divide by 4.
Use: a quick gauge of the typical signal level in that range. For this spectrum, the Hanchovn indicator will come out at 66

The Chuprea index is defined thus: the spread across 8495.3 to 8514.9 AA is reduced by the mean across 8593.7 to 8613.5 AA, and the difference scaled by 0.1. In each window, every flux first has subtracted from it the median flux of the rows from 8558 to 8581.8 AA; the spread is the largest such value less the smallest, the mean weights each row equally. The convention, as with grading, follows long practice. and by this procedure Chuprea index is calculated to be 1.3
